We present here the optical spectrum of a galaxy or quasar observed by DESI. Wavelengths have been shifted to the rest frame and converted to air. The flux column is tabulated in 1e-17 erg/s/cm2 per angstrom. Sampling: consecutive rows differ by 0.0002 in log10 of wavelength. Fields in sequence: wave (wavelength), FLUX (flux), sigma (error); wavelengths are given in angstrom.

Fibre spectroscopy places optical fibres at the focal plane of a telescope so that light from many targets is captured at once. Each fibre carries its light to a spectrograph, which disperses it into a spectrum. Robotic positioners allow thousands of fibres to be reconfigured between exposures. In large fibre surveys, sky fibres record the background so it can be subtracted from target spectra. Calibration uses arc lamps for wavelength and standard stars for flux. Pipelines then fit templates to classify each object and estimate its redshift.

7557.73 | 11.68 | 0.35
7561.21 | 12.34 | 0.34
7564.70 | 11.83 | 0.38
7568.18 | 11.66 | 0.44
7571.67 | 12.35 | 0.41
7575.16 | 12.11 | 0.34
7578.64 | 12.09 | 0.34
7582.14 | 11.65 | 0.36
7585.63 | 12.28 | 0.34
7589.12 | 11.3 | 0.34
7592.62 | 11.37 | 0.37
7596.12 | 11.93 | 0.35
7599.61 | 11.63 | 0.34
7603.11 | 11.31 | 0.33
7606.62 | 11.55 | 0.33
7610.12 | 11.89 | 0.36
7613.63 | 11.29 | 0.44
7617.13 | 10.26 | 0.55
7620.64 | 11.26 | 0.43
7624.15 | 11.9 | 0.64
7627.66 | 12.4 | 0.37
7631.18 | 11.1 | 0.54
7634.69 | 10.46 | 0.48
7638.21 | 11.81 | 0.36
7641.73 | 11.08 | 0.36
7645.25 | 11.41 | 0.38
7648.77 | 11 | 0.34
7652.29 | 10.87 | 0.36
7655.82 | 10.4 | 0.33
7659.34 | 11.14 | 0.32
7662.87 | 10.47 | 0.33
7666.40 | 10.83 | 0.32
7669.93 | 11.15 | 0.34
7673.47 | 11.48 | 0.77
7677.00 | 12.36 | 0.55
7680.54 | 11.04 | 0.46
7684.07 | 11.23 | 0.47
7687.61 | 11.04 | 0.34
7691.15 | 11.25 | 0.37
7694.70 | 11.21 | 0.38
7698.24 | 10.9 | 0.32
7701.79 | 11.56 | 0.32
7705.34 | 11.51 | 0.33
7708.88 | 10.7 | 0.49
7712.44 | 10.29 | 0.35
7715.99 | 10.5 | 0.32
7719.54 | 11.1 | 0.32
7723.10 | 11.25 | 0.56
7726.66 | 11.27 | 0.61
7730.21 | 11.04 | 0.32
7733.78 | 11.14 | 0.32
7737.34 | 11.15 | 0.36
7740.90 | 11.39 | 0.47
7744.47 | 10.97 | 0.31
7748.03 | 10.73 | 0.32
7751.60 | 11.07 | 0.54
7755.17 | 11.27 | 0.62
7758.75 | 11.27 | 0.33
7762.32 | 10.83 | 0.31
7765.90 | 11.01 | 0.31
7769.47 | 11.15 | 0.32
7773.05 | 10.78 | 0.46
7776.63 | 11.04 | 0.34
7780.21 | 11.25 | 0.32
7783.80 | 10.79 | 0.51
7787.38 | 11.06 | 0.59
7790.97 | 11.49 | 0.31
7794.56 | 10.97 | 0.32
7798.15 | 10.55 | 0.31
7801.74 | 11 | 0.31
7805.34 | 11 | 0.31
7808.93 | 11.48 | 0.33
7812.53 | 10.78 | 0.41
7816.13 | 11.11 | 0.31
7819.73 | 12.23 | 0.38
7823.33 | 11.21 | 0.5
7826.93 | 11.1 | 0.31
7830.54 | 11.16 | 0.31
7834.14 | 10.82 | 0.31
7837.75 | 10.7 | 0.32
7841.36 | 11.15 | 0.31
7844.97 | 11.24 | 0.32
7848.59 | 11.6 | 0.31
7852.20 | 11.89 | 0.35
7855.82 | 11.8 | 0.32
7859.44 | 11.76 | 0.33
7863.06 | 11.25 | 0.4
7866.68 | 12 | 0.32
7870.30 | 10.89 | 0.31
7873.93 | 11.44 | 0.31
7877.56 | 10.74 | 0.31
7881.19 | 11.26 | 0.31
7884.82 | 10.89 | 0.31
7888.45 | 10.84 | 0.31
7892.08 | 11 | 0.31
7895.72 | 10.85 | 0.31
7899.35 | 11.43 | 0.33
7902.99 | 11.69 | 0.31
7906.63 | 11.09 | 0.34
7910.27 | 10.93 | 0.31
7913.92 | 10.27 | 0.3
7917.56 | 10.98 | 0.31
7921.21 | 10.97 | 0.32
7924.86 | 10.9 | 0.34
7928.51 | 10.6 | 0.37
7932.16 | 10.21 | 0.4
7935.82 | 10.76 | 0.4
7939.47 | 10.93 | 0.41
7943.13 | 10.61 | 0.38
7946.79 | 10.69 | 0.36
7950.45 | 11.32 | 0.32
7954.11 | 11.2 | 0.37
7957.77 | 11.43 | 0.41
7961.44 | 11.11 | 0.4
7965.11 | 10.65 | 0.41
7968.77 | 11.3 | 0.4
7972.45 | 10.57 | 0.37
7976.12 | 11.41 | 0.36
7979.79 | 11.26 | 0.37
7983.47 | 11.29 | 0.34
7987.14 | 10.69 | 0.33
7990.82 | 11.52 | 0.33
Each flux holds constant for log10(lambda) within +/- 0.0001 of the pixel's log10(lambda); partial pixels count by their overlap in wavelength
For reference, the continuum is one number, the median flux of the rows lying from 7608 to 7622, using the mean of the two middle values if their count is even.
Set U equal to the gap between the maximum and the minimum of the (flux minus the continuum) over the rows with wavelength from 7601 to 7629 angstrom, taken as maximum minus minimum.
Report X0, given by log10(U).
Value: 0.33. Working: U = 2.14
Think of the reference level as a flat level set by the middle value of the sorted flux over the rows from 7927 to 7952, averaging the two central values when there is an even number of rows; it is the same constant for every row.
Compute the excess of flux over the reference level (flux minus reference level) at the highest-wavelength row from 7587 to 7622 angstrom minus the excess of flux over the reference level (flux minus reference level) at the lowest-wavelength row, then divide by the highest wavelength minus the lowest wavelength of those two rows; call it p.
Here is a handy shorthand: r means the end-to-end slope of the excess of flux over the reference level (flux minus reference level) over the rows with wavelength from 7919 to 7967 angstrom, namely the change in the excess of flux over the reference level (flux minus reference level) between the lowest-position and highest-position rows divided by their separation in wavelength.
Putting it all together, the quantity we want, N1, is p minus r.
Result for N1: 0.01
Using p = -0.001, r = -0.0073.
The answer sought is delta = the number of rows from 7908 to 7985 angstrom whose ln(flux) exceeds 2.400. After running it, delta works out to 8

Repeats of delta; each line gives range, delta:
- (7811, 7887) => 15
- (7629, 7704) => 14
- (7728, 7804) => 12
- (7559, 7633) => 20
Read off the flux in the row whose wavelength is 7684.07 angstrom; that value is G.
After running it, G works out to 11.23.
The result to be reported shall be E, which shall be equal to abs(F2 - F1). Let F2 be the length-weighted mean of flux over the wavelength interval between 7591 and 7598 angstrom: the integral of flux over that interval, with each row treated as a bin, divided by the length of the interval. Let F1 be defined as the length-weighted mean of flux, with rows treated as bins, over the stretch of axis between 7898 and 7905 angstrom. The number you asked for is 0.11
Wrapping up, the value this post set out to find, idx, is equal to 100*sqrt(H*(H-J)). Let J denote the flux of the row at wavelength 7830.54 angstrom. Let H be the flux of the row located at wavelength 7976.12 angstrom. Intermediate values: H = 11.41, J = 11.16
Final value 169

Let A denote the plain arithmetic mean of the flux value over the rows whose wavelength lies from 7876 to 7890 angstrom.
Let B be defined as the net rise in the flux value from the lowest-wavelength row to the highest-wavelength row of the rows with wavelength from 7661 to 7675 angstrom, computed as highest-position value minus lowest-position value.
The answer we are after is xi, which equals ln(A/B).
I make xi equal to 2.4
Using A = 10.9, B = 1.0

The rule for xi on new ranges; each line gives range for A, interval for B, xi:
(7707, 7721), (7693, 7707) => 3.6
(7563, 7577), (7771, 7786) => 7.1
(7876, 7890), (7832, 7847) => 3.3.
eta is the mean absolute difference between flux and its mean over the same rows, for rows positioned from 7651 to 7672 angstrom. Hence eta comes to 0.250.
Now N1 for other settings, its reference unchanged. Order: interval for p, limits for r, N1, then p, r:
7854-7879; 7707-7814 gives -0.05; -0.049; 0.0008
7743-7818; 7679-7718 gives 0.02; 0.002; -0.0152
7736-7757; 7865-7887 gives 0.07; 0.007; -0.0612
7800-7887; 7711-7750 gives -0.01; -0.001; 0.0124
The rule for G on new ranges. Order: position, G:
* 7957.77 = 11.43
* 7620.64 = 11.26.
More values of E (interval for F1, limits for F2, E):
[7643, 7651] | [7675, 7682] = 0.54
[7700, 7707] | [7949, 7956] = 0.26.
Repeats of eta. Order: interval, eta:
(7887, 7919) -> 0.263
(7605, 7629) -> 0.489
